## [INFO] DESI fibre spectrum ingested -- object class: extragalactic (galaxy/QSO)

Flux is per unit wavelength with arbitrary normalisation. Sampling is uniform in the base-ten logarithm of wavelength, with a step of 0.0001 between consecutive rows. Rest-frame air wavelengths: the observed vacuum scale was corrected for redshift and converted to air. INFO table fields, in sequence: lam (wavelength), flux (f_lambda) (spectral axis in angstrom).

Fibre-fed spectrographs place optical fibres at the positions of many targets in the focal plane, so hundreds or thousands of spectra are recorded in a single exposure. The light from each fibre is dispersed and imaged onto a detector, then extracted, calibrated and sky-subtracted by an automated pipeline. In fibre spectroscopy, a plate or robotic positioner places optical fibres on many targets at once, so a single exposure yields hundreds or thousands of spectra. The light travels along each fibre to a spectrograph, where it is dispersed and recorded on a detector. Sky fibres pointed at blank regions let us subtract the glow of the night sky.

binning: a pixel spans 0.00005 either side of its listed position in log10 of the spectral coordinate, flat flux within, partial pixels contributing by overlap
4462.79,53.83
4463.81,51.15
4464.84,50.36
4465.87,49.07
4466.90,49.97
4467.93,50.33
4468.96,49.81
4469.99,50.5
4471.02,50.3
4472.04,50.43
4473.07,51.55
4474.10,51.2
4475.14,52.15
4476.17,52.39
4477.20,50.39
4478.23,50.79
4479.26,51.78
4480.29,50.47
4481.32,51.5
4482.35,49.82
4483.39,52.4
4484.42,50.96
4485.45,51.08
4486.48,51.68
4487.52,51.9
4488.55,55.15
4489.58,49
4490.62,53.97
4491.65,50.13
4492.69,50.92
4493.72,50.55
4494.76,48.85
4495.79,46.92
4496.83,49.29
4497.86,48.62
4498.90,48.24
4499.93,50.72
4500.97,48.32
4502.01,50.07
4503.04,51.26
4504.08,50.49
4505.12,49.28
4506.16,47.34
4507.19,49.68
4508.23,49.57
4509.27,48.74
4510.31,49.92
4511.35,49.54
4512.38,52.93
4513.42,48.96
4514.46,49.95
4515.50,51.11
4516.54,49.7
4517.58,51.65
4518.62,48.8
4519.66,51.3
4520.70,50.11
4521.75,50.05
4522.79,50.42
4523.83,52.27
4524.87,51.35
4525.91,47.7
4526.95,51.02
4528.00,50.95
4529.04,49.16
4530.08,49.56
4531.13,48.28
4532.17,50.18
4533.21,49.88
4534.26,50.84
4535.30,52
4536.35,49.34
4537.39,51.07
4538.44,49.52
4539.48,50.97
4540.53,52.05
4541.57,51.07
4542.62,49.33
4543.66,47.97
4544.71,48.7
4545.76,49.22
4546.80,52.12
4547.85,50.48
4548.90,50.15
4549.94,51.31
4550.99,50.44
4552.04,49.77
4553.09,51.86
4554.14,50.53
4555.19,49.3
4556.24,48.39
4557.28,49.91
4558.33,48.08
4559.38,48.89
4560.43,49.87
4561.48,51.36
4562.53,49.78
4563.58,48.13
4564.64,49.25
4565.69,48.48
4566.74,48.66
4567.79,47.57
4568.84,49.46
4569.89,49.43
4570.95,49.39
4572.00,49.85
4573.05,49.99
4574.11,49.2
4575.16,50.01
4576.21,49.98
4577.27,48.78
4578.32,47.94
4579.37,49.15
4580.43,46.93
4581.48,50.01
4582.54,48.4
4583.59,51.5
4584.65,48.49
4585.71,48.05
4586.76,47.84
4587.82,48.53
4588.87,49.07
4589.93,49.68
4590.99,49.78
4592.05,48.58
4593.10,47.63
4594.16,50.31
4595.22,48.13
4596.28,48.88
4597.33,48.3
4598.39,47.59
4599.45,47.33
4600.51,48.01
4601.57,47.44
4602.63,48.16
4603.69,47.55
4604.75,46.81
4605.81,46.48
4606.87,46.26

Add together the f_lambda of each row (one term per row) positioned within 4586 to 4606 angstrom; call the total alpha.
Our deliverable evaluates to 916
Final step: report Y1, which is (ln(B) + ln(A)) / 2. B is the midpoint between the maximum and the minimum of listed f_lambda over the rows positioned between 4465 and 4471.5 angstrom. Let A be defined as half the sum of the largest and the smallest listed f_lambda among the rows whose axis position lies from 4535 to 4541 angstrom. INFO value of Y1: 3.92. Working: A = 50.7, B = 49.8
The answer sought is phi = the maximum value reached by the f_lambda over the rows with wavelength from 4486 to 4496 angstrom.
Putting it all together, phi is 55.15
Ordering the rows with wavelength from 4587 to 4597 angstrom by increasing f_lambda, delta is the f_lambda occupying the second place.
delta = 48.13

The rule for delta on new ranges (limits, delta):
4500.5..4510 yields 48.32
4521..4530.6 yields 49.16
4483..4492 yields 50.13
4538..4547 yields 48.7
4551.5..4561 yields 48.39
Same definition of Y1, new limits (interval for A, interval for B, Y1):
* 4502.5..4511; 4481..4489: 3.93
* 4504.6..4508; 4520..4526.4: 3.90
